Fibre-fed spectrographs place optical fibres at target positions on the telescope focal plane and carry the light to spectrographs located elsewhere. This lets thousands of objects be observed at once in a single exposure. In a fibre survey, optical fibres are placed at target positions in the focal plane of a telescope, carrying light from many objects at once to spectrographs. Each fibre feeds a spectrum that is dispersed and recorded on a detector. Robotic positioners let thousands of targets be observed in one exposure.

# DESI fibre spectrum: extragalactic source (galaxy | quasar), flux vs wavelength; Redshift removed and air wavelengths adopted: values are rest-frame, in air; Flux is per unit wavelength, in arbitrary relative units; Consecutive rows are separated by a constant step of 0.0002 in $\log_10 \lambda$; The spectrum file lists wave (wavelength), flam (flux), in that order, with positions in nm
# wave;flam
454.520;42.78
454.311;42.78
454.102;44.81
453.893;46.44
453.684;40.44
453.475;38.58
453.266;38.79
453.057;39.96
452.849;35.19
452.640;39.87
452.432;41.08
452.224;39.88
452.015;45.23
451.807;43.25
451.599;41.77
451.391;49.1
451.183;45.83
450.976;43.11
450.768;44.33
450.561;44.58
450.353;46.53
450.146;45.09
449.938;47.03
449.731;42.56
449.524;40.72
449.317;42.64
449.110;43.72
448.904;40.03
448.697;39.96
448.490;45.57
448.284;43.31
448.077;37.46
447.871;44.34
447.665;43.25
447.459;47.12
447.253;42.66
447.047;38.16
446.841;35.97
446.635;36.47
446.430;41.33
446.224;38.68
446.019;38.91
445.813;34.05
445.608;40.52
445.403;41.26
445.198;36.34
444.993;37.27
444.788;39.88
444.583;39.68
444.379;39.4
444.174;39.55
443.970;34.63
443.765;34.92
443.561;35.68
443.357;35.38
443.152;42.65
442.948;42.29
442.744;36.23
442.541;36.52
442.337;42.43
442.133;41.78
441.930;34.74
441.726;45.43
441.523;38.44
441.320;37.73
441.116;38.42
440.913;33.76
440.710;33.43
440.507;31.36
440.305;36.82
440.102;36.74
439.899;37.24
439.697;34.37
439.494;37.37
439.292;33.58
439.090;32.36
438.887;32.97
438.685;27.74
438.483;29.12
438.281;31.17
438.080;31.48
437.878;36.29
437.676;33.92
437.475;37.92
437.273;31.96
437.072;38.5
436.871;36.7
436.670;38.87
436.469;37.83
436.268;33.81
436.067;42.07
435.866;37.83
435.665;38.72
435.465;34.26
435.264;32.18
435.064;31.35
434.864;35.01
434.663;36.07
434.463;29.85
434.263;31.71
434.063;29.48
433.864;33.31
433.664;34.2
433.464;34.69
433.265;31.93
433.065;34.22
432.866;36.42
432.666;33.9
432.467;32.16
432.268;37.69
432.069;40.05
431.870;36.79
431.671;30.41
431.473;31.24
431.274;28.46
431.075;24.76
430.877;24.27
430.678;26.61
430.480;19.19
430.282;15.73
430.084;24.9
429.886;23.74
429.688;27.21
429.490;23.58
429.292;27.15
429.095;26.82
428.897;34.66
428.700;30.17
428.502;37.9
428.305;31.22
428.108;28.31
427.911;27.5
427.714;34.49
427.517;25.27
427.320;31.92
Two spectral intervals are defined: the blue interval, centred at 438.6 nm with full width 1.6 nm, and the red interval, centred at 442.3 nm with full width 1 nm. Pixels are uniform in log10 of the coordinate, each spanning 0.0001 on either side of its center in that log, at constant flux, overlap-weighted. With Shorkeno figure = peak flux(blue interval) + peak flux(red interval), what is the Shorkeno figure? 79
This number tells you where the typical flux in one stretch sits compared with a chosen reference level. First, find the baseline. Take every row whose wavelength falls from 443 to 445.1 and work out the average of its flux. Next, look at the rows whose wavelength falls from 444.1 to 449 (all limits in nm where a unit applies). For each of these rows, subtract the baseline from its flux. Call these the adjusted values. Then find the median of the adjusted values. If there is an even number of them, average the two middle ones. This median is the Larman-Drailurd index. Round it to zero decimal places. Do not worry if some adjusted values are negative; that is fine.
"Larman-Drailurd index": 2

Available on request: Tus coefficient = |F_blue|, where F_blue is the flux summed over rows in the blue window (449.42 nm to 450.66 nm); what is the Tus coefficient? 267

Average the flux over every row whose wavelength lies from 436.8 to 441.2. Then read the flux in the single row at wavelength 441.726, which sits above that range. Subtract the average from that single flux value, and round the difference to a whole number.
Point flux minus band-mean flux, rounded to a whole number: 11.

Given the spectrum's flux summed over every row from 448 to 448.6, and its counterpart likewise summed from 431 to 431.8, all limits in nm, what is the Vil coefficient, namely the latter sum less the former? -11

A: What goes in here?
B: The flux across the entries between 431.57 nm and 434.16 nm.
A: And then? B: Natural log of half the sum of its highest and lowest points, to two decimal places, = 3.55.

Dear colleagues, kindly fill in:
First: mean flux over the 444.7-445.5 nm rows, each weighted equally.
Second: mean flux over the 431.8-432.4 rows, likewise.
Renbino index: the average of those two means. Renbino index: 38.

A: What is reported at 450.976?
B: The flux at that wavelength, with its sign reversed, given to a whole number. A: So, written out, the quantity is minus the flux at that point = -43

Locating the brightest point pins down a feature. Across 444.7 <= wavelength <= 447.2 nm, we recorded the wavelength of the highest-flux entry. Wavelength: 446.430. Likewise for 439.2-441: 439.494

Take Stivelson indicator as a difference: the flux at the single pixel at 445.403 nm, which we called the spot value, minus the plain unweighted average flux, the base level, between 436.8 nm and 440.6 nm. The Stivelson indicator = 7.2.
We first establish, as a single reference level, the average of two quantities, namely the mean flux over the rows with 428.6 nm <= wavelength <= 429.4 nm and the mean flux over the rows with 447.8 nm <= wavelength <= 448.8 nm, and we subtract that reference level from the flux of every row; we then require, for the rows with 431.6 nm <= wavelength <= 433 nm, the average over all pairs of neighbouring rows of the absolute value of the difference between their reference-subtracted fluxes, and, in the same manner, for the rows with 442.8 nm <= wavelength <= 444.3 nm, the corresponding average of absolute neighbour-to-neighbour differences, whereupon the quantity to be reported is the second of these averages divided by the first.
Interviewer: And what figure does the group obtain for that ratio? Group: 0.64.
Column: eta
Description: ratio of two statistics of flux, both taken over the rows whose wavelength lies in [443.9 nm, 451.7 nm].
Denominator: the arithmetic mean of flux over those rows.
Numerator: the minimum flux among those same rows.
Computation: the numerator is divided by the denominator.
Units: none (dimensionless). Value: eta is 0.82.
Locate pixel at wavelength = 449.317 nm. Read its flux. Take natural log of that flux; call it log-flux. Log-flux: 3.75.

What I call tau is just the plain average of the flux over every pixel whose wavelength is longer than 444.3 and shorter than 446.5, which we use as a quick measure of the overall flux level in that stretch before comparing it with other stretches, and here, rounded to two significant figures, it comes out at 39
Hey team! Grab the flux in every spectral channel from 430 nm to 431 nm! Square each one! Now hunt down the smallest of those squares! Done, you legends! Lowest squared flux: 247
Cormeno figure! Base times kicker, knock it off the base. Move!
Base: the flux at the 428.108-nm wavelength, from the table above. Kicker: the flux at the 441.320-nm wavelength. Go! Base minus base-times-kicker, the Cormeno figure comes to -1040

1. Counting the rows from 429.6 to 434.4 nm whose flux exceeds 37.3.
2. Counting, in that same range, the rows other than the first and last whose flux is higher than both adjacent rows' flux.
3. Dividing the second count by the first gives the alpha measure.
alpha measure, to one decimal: 3.0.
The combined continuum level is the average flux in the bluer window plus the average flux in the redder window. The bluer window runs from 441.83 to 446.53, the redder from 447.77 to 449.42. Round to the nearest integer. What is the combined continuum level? 81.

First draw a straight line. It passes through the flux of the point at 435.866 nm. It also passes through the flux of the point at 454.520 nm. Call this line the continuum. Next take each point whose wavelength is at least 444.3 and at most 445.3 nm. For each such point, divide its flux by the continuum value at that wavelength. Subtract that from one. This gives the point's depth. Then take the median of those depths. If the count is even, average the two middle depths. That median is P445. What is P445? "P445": 0.017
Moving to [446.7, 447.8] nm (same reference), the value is -0.044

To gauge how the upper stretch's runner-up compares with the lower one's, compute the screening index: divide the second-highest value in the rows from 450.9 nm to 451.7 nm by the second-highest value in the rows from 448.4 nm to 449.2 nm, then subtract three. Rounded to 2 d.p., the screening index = -1.95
